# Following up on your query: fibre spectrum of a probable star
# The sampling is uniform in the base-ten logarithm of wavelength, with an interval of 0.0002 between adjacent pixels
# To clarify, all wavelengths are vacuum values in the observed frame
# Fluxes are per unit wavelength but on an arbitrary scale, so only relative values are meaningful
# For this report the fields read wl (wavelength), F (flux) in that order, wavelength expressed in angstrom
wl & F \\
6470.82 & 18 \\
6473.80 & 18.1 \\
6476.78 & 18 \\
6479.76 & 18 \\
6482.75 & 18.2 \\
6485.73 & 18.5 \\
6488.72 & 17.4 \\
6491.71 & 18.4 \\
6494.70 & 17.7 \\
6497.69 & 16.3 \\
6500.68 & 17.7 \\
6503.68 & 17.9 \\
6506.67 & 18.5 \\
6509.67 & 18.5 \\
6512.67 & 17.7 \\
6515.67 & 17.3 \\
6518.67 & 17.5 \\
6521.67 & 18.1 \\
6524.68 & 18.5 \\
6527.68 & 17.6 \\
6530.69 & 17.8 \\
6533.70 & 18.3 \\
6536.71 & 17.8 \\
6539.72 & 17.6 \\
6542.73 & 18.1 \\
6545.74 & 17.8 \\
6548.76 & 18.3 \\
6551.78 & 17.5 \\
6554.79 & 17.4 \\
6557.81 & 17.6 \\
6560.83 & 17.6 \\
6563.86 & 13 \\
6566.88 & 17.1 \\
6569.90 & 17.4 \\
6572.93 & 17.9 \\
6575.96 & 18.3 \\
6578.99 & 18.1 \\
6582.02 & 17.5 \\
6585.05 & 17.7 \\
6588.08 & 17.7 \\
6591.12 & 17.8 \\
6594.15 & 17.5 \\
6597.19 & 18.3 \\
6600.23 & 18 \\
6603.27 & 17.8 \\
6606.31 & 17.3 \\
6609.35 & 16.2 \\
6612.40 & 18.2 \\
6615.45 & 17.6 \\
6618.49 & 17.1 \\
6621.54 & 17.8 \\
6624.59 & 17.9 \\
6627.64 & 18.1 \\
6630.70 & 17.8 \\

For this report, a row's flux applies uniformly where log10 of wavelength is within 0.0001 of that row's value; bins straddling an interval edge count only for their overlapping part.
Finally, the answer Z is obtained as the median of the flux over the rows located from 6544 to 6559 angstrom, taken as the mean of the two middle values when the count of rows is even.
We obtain 17.6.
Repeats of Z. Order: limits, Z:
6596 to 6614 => 17.9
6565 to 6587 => 17.7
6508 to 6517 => 17.7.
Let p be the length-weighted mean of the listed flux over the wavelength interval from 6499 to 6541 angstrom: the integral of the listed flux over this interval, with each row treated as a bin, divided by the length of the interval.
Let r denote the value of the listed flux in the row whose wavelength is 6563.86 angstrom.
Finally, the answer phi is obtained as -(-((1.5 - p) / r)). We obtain -1.262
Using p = 17.91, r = 13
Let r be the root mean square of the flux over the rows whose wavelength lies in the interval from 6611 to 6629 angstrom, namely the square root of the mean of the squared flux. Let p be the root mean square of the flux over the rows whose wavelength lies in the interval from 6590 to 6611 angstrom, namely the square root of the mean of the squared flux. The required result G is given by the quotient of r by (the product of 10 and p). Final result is 0.101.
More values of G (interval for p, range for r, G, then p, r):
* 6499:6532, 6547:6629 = 0.098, 17.9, 17.5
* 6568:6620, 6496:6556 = 0.101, 17.7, 17.8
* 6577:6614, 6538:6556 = 0.101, 17.7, 17.8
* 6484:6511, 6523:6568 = 0.098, 17.9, 17.5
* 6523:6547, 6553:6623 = 0.097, 17.9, 17.5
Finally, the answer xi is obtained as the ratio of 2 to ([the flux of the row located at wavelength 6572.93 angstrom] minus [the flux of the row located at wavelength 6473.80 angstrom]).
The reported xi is -10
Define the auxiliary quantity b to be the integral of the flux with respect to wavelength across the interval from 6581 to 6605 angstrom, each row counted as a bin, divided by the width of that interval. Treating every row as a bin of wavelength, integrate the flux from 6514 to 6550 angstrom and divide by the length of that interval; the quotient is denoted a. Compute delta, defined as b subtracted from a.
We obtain 0.10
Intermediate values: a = 17.89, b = 17.8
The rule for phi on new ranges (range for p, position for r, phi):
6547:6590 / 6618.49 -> -0.928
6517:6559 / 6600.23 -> -0.908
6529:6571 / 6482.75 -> -0.872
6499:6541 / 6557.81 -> -0.932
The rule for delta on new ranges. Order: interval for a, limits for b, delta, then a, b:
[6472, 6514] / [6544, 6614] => 0.45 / 17.92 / 17.5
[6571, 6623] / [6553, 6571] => 1.00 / 17.69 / 16.7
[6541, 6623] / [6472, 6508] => -0.39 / 17.50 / 17.9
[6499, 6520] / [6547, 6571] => 0.87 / 17.86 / 17.0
